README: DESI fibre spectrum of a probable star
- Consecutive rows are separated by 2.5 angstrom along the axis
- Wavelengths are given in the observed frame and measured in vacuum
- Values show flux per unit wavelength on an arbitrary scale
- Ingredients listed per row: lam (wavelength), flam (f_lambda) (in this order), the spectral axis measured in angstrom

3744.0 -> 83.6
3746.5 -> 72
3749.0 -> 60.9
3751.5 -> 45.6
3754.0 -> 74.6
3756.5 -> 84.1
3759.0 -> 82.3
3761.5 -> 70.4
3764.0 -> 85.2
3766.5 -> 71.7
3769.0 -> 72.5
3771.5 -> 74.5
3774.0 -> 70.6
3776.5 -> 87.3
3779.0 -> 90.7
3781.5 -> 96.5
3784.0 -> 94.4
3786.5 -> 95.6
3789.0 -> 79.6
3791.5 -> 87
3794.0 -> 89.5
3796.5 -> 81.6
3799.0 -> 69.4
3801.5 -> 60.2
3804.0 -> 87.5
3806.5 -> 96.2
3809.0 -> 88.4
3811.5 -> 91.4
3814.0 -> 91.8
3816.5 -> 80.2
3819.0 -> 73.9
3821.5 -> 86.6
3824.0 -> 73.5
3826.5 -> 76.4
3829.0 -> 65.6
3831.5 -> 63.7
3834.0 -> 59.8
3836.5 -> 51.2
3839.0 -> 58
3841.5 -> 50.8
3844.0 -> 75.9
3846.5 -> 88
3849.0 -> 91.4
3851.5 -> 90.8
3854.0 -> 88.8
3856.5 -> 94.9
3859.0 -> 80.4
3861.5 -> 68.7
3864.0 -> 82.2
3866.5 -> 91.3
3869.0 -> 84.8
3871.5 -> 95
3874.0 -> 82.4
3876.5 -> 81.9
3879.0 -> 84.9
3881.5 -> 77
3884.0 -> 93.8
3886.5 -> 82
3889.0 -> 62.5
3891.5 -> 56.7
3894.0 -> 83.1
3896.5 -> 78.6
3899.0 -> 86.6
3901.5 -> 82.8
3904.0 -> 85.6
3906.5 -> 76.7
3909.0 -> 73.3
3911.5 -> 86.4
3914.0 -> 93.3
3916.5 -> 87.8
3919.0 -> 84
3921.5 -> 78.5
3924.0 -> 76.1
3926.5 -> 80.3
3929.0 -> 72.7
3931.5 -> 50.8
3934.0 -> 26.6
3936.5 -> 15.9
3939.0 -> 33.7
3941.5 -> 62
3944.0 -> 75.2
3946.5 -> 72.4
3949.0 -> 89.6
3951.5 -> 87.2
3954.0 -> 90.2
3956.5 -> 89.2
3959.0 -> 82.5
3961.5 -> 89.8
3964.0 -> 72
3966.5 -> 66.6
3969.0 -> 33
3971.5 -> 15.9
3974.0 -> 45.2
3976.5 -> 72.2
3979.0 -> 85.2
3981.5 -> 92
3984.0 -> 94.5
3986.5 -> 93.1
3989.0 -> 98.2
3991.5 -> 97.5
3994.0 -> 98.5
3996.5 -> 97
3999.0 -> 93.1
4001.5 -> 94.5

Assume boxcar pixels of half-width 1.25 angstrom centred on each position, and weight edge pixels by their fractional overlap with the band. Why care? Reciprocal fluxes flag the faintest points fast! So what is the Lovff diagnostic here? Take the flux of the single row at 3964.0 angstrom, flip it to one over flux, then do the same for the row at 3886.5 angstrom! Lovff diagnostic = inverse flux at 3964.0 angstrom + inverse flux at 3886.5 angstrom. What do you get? 0.0261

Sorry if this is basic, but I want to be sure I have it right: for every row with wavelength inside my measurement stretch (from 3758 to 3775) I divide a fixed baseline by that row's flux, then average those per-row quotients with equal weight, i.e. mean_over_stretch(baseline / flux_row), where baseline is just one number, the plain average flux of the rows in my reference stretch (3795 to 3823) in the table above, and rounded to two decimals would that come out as 1.10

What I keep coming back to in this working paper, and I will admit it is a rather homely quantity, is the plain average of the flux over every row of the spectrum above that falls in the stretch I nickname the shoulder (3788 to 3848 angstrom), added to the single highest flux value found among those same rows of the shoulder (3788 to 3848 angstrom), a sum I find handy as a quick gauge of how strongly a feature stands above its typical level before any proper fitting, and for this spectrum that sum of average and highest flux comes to 172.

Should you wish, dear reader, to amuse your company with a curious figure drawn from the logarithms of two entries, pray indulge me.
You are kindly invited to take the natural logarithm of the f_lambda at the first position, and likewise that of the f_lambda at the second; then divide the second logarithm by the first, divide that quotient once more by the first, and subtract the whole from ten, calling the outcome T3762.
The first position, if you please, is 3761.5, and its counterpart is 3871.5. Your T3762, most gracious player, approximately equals 9.75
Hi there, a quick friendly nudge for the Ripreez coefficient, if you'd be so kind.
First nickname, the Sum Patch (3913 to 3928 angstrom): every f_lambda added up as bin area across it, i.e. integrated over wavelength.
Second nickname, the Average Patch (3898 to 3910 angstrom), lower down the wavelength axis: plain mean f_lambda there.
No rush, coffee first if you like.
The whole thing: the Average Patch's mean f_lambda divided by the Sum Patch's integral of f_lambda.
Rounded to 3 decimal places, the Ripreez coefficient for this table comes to 0.065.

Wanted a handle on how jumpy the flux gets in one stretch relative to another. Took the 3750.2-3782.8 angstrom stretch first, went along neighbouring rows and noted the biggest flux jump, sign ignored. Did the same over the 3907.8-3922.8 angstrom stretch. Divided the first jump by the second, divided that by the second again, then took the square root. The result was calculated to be 0.41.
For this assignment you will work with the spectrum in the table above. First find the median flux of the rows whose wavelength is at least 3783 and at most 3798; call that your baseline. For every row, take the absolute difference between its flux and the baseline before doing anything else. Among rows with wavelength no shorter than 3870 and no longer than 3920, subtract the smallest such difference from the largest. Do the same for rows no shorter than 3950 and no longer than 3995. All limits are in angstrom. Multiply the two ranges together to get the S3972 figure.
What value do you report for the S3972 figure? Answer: 2221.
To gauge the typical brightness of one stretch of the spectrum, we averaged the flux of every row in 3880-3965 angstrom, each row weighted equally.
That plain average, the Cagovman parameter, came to 74.6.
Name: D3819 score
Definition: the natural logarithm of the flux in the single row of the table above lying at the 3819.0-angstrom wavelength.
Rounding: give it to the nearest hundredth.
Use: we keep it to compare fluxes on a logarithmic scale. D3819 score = 4.30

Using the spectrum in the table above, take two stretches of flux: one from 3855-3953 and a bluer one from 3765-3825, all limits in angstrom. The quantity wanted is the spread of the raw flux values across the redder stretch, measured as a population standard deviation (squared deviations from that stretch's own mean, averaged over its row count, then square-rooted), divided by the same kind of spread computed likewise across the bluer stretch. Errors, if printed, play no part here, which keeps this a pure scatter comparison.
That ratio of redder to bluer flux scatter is 1.8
